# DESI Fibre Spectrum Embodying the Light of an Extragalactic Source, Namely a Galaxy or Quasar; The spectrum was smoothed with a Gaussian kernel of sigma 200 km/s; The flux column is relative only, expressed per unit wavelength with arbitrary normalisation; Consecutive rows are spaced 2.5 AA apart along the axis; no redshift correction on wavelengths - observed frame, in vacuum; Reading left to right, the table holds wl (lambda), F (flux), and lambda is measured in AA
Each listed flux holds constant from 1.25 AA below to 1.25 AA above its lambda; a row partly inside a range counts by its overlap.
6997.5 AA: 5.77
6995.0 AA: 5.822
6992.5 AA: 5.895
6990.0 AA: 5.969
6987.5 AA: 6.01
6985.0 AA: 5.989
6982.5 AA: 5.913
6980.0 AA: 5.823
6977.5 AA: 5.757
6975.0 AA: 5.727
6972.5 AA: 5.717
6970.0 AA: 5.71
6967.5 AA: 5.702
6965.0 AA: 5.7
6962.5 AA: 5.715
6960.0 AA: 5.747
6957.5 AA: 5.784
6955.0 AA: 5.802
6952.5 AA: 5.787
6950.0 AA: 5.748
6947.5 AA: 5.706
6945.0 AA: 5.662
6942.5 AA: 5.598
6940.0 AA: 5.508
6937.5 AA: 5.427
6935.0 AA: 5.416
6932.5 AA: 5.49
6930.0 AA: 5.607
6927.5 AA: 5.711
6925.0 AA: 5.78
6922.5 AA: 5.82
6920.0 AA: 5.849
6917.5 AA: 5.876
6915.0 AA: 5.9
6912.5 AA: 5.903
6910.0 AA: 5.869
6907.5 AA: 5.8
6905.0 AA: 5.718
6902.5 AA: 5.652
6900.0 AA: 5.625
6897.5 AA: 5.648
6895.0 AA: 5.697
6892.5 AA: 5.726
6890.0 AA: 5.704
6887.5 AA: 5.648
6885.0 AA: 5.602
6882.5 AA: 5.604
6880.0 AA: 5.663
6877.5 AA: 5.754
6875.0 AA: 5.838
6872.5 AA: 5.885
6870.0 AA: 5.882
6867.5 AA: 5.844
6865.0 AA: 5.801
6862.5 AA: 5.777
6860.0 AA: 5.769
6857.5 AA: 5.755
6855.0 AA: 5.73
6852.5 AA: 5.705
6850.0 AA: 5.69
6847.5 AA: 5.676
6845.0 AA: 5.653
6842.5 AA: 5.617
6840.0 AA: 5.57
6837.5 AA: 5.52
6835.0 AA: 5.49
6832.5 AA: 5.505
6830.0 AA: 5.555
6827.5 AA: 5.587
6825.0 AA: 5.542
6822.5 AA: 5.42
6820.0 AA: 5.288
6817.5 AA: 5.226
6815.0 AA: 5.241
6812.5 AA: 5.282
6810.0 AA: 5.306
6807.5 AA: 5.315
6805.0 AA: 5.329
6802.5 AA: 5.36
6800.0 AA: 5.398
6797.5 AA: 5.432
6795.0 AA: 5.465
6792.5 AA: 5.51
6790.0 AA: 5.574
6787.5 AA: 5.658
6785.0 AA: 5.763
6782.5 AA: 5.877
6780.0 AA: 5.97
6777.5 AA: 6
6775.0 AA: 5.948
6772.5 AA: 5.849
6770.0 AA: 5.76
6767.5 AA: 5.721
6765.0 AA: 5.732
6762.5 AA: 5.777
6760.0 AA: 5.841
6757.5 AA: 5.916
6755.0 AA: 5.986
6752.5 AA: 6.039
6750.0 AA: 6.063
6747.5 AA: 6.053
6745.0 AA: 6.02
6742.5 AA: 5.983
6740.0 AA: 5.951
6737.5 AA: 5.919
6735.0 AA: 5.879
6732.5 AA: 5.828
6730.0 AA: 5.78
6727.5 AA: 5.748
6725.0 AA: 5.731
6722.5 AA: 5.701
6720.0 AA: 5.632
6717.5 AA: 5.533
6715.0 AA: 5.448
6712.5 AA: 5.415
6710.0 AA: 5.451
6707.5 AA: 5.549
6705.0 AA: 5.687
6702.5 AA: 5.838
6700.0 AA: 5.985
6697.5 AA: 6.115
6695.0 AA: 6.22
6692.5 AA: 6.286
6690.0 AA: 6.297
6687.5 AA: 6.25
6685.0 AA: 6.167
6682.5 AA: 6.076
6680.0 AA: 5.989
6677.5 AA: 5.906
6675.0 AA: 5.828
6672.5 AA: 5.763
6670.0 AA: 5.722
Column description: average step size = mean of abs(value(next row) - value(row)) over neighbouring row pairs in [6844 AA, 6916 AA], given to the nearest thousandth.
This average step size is 0.036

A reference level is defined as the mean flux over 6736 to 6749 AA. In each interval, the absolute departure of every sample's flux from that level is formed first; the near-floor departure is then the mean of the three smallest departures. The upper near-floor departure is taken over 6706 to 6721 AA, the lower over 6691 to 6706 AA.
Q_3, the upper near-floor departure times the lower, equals 0.038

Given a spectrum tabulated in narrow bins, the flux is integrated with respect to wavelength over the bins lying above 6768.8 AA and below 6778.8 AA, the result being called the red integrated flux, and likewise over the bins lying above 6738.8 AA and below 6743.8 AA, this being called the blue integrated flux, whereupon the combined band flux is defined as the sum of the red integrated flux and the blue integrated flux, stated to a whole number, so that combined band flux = 89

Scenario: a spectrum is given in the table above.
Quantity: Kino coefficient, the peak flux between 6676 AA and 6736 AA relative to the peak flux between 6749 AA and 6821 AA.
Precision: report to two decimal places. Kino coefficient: 1.04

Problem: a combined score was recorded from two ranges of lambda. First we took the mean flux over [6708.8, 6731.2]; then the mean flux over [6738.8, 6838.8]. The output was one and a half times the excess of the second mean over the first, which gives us 0.1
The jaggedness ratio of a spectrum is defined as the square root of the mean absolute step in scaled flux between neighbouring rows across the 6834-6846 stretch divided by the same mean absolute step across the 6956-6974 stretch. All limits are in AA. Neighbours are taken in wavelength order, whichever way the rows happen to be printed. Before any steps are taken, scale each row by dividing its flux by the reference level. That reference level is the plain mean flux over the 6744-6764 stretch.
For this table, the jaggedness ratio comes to 1.6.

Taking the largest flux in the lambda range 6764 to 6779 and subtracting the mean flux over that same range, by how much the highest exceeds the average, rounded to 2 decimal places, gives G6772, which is 0.16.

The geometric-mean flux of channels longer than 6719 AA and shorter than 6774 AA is 5.86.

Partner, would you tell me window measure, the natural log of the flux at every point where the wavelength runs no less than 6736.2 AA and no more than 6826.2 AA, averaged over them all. 1.74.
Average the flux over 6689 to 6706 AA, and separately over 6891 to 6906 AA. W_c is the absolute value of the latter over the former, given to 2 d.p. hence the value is 0.94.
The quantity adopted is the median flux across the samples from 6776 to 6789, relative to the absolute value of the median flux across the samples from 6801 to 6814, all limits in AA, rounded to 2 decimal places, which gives 1.11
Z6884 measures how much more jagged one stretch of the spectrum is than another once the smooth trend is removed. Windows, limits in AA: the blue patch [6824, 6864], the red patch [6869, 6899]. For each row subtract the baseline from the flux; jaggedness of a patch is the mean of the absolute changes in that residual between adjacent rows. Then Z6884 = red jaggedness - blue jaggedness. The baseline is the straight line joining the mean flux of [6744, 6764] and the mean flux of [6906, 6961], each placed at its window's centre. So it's 0.013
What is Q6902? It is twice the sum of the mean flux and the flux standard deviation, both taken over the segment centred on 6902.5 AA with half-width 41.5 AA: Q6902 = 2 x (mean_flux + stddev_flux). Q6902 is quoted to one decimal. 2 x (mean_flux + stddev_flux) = 11.7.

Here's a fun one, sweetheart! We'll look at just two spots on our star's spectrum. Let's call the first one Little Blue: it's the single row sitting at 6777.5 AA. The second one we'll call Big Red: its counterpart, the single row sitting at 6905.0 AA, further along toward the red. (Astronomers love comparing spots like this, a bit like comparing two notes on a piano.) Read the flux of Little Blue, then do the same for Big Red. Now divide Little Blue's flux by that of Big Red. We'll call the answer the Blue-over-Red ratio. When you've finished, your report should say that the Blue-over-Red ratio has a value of 1.049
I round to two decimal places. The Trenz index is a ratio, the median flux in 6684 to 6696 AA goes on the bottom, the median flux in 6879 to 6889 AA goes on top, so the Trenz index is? 0.90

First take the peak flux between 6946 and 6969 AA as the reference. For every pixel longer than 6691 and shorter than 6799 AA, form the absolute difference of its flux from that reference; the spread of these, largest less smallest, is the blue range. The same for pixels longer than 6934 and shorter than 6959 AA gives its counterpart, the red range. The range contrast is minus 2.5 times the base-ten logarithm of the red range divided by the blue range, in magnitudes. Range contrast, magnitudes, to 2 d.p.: 0.20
